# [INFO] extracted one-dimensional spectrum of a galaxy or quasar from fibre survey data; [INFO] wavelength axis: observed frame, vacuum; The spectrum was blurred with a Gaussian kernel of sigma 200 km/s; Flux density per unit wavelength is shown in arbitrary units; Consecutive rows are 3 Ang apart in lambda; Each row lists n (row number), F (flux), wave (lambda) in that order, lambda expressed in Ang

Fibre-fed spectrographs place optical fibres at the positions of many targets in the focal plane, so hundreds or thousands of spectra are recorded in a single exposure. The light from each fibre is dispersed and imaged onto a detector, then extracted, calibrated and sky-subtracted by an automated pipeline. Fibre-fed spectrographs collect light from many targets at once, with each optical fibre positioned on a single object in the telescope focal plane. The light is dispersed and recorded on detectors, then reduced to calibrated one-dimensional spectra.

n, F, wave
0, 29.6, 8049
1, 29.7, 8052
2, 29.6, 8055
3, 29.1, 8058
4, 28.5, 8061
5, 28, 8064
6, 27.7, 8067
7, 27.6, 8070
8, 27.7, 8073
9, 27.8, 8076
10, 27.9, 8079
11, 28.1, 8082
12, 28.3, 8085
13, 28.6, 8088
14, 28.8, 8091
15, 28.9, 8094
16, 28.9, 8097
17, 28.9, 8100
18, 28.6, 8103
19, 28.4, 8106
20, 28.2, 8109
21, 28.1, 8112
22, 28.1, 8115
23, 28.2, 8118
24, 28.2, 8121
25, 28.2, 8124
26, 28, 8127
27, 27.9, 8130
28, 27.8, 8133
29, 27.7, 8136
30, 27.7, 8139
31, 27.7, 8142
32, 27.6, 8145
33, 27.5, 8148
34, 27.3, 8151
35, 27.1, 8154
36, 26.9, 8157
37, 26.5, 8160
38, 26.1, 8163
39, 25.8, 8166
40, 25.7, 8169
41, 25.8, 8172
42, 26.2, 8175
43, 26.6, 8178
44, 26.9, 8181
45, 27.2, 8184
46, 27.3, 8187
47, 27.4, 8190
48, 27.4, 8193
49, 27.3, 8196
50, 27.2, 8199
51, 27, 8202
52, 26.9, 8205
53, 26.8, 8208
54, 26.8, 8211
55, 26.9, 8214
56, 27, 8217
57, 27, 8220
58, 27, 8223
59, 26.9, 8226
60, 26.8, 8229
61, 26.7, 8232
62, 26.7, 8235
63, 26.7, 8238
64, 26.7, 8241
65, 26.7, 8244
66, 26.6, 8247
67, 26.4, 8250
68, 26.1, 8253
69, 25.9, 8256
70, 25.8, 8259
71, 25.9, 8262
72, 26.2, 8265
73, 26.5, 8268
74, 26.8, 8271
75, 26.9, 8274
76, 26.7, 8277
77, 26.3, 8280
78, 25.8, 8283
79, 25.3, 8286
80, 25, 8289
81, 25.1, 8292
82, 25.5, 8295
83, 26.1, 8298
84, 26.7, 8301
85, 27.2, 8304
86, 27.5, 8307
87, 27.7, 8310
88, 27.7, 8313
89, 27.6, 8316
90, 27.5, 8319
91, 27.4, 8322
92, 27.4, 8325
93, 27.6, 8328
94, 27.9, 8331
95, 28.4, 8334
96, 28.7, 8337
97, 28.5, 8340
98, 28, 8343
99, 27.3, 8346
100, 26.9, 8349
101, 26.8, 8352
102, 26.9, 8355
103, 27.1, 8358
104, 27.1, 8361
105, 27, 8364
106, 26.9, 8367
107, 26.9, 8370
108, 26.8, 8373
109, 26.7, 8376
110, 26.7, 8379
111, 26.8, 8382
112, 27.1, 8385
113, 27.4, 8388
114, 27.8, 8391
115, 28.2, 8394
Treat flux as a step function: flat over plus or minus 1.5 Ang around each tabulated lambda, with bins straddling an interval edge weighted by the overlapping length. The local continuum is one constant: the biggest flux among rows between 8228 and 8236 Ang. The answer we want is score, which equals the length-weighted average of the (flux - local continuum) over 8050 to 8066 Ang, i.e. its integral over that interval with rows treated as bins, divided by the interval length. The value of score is 2.2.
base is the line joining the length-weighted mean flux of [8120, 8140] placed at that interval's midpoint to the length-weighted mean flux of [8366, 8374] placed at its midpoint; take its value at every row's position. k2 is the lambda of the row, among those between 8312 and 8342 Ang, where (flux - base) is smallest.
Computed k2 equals 8322 Ang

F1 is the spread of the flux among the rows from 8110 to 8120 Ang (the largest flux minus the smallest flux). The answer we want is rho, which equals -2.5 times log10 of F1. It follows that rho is 2.5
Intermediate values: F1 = 0.10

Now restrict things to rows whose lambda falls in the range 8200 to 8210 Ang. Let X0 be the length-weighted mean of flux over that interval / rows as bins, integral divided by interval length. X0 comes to 26.9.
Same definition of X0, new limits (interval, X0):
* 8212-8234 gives 26.9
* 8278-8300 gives 25.6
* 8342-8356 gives 27.2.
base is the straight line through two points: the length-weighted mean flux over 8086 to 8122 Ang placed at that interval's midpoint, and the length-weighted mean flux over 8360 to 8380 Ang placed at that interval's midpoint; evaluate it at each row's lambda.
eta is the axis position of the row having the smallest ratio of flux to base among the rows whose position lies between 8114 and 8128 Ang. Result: 8127 Ang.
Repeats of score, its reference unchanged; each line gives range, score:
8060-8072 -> 1.1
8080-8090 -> 1.5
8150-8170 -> -0.3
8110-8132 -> 1.3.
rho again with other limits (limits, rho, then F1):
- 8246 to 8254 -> 0.8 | 0.50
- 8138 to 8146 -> 2.5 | 0.10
